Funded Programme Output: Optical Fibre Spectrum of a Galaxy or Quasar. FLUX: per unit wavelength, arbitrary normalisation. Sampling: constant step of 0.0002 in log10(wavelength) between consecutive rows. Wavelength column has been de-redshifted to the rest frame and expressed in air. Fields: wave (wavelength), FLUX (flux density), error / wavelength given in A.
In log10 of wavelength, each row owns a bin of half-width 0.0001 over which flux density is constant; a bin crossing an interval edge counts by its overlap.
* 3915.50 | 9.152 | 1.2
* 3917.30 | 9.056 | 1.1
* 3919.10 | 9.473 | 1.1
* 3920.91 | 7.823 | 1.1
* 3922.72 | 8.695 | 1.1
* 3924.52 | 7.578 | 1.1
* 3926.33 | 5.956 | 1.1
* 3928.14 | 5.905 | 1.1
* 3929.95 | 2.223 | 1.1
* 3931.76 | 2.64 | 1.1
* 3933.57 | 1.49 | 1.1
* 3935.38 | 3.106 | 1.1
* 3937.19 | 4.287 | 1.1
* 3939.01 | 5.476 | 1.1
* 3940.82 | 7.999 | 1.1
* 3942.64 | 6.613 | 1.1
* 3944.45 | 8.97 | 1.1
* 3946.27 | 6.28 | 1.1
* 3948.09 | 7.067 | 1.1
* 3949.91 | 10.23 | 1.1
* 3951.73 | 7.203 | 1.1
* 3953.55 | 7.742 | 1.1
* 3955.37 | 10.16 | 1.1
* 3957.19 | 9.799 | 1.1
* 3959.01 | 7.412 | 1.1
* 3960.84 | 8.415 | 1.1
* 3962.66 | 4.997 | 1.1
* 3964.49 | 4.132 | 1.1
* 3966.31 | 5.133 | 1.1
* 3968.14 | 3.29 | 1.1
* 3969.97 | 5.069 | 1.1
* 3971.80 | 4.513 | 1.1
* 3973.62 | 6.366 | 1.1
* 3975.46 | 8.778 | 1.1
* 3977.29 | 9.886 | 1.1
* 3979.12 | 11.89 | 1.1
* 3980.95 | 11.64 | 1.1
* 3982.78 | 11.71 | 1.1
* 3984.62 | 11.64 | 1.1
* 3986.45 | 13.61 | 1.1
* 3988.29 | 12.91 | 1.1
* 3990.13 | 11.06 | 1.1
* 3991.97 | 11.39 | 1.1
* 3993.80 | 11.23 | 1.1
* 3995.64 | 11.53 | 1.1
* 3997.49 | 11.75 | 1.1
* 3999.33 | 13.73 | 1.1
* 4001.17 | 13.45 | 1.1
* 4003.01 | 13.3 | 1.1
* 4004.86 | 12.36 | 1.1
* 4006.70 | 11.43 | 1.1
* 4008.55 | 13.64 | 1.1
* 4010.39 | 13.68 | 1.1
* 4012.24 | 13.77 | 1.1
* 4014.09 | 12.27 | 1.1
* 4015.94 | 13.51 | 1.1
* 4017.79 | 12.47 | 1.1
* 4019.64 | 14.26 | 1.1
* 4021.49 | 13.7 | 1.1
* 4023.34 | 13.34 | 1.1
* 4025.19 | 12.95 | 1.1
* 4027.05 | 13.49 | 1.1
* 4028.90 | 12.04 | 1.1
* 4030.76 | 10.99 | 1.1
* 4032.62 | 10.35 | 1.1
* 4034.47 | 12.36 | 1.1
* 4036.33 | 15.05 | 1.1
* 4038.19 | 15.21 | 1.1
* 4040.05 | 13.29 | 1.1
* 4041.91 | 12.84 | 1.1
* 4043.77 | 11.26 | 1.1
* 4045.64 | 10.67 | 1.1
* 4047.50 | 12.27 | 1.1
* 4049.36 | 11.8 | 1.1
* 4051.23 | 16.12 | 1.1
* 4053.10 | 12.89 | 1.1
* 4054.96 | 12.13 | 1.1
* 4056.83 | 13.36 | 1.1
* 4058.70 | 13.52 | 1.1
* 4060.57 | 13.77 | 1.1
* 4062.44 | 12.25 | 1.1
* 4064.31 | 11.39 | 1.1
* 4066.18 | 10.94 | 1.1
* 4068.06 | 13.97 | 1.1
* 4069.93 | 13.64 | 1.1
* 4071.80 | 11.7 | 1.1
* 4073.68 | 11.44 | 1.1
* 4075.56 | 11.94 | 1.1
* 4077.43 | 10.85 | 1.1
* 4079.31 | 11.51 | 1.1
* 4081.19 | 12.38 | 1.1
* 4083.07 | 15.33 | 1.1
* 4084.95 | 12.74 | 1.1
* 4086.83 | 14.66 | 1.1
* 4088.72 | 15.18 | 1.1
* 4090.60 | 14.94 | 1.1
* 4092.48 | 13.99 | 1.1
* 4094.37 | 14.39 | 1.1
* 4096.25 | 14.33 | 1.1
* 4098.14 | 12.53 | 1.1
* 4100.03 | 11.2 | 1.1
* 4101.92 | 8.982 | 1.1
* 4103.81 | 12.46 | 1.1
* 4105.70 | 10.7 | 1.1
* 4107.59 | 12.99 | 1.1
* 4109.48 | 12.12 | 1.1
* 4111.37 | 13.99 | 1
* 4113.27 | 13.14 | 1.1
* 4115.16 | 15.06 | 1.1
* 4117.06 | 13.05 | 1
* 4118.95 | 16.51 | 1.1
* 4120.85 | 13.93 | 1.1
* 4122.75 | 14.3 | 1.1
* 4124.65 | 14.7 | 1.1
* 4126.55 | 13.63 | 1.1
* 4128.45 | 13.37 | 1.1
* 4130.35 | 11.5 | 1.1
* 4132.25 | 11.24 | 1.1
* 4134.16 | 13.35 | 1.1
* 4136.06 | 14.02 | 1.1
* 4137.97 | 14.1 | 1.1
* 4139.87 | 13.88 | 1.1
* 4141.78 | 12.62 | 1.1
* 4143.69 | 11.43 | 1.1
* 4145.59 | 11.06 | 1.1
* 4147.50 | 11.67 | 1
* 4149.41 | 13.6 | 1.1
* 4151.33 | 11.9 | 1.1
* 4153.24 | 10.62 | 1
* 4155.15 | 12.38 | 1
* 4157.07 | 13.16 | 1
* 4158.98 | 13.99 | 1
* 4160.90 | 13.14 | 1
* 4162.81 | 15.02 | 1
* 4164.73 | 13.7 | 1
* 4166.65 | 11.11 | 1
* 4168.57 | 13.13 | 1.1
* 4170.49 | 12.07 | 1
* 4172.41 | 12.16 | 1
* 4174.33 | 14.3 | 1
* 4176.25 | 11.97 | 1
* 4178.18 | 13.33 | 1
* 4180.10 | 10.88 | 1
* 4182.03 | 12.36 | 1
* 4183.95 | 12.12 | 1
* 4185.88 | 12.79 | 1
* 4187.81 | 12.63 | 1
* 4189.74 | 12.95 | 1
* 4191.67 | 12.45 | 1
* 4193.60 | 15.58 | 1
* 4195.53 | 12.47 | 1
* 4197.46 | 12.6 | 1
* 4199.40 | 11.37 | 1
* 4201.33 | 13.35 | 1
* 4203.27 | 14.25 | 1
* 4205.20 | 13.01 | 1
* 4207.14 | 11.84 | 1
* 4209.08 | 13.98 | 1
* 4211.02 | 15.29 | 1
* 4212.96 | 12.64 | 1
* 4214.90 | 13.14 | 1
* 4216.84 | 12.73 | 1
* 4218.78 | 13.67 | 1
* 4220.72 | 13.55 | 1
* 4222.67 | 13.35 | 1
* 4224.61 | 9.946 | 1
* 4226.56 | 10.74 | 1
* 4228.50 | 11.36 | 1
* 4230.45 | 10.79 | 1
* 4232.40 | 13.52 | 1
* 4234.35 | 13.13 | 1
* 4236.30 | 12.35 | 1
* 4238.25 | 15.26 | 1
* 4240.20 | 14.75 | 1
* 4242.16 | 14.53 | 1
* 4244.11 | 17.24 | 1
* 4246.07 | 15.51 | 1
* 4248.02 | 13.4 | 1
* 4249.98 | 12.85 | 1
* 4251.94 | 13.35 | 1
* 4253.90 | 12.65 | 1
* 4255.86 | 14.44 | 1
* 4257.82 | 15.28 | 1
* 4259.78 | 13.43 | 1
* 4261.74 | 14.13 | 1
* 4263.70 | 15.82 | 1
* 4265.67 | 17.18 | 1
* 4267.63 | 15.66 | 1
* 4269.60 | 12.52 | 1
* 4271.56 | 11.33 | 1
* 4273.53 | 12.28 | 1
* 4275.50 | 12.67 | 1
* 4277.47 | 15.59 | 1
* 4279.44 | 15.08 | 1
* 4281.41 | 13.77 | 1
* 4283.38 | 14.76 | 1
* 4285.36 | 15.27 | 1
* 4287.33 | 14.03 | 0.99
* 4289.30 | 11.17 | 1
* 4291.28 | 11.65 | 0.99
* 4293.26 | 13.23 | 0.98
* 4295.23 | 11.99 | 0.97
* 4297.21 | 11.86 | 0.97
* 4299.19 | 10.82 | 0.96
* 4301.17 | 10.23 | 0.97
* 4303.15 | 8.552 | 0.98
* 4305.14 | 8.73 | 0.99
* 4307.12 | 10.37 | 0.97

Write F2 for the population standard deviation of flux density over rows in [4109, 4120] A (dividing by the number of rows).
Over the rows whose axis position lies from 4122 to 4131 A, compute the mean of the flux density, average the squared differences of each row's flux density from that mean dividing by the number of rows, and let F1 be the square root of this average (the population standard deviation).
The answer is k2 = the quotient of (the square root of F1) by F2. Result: 0.7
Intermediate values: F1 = 1.11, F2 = 1.45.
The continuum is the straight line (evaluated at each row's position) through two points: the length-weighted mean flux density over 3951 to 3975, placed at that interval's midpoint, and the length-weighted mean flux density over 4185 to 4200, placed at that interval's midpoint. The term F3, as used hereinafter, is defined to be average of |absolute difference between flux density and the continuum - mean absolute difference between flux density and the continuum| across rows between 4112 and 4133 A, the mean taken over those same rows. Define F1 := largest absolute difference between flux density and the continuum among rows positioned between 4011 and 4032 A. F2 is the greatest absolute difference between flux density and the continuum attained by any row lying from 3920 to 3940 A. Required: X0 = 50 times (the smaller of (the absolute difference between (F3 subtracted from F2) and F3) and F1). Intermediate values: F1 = 6.2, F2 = 4.2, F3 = 1.17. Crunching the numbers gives 93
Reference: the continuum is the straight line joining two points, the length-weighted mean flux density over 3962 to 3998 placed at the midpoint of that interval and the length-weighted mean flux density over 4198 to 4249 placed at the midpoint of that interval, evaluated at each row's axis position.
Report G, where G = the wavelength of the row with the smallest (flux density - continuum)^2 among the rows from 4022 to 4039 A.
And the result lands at 4032.62 A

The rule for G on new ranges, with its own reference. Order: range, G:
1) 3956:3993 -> 3975.46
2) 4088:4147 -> 4100.03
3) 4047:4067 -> 4066.18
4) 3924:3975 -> 3960.84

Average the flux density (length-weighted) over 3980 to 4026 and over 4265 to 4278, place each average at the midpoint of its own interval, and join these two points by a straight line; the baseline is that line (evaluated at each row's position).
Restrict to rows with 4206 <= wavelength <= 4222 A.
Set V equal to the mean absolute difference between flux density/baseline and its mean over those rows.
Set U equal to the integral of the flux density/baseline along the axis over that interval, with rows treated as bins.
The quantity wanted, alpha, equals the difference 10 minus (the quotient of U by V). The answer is -269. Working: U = 15.8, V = 0.057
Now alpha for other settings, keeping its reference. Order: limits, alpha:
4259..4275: -125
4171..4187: -261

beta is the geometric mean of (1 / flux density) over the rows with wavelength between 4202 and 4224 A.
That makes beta 0.0748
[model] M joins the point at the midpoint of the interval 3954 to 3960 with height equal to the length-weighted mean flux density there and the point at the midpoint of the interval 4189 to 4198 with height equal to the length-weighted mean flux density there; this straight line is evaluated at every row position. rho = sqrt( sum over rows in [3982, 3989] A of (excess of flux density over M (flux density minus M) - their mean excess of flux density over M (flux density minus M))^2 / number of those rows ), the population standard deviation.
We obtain 0.80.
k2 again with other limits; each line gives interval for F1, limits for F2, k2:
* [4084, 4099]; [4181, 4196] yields 0.9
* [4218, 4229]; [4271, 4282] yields 0.8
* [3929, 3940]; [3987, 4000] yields 1.3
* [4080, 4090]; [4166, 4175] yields 1.0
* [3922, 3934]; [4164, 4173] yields 1.8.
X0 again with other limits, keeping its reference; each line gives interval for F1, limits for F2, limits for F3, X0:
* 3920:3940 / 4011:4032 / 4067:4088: 187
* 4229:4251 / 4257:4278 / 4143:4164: 115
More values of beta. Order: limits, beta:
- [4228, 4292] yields 0.0728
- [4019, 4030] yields 0.0753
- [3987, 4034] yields 0.0798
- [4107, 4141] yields 0.0738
